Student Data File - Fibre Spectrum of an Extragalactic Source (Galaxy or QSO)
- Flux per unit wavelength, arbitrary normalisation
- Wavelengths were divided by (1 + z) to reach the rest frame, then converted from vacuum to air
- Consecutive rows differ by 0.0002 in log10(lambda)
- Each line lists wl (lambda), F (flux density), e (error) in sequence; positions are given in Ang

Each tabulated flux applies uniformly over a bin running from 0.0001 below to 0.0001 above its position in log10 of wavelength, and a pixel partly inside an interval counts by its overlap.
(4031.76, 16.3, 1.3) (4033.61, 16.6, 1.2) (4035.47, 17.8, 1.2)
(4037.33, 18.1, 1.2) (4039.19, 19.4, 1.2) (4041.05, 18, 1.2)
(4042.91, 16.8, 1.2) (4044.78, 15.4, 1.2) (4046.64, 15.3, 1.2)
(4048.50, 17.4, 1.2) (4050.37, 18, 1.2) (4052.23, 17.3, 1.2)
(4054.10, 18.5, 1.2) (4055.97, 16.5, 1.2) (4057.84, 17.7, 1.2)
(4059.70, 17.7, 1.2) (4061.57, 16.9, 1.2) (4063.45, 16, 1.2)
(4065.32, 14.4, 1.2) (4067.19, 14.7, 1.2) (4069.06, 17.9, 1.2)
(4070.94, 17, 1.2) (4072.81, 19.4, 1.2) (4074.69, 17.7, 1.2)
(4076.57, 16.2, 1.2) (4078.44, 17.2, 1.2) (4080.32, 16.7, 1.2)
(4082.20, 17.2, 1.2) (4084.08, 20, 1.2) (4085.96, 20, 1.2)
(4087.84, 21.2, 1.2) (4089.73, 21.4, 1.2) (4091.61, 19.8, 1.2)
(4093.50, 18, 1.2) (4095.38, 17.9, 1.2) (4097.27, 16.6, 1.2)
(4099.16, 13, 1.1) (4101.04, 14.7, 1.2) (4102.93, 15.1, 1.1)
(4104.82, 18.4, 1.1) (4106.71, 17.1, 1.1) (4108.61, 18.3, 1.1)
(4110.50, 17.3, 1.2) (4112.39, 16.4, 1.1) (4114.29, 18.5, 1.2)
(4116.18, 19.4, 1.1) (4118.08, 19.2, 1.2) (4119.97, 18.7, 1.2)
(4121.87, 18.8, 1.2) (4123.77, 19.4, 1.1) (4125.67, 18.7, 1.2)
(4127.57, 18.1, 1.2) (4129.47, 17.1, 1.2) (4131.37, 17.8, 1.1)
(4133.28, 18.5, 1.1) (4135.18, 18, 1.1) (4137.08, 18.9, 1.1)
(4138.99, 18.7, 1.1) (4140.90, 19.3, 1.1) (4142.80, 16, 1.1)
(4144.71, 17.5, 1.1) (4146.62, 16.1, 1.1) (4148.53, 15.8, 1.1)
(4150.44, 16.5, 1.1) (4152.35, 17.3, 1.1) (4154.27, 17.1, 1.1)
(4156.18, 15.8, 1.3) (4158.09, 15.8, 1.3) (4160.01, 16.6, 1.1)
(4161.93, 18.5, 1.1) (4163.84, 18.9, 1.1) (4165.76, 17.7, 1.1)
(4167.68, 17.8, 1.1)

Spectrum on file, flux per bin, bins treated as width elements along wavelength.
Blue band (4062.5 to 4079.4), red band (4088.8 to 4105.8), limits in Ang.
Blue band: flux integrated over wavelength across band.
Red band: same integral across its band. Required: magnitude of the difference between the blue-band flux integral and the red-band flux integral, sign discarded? 10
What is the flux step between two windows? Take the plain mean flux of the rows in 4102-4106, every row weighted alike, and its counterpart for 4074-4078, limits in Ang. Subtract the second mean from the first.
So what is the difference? -0.2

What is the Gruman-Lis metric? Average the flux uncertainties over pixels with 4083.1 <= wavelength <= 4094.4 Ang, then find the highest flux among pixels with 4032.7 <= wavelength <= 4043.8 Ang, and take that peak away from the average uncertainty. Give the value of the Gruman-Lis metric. -18.2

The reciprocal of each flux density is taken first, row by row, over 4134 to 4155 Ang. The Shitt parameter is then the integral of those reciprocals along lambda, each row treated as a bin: 1.21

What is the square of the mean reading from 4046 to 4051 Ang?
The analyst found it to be 286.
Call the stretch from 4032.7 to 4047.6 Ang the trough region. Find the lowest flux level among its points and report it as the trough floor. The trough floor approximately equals 15.3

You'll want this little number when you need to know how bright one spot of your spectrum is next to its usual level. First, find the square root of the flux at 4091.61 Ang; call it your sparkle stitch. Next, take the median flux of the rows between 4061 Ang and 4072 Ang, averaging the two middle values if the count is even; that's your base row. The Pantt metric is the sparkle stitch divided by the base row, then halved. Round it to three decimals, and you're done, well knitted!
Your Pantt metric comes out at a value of 0.135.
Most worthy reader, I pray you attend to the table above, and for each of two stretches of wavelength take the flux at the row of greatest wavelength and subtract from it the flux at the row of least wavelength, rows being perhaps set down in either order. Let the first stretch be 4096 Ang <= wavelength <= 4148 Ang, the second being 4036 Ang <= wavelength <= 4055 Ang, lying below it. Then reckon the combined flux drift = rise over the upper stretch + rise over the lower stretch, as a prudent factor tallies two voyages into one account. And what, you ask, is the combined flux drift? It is 0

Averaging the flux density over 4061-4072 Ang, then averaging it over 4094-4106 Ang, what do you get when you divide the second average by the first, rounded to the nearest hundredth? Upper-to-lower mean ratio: 0.99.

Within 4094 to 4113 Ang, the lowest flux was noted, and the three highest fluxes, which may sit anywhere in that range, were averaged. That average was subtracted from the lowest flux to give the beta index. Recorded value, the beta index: -5.2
